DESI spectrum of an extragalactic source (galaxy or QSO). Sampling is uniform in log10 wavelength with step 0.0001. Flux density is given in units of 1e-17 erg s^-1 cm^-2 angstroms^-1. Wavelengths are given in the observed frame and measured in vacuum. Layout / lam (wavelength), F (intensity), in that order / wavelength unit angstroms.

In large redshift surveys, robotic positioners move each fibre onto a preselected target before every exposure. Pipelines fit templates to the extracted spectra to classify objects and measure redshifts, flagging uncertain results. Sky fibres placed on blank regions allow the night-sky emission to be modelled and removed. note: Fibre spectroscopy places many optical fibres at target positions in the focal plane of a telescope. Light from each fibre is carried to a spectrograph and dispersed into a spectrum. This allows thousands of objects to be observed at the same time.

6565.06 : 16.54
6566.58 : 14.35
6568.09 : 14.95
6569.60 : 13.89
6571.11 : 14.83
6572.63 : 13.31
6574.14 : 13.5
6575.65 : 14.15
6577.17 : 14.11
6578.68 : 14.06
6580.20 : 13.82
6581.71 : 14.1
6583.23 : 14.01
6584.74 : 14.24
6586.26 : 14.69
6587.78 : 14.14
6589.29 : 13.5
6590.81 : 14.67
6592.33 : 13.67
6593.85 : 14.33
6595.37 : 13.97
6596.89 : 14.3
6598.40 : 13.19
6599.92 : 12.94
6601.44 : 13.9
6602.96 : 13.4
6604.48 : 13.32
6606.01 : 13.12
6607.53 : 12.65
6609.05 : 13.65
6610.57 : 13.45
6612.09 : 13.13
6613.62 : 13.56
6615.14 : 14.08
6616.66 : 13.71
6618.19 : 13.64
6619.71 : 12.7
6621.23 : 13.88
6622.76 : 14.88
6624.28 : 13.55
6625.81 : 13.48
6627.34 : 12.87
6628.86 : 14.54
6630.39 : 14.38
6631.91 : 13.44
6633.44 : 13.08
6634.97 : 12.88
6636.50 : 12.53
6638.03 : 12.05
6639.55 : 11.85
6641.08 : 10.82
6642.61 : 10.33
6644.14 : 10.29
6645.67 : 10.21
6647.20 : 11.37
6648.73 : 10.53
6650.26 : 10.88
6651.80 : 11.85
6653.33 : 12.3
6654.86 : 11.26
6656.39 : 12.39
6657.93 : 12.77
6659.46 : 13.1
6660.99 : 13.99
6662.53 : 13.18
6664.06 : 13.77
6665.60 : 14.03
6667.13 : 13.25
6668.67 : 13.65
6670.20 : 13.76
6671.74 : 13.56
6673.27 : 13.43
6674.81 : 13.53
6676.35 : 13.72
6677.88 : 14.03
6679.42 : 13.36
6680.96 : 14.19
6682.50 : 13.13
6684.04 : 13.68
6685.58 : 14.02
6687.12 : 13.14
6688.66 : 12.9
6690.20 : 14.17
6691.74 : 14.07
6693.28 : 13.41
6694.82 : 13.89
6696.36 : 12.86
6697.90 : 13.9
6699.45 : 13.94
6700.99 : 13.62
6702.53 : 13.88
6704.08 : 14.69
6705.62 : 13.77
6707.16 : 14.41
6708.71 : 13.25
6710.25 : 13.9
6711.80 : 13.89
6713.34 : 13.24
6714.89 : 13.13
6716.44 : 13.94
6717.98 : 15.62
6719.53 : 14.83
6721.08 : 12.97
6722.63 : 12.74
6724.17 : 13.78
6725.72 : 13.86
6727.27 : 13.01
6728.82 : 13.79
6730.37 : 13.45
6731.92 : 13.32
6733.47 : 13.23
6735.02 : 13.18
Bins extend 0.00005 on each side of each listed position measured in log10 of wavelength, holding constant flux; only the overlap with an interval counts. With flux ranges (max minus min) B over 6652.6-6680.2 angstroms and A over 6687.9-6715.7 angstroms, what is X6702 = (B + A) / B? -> 1.7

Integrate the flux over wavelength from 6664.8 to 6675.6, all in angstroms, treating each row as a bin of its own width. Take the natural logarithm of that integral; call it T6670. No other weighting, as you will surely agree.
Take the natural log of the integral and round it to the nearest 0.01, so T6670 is 4.99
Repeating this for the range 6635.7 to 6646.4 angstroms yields 4.78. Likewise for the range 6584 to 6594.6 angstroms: 5.01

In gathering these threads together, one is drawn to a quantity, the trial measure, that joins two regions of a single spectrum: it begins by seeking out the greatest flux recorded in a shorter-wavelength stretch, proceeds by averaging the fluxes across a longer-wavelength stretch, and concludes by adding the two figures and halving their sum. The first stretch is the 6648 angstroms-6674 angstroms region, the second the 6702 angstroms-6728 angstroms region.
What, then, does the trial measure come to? 13.9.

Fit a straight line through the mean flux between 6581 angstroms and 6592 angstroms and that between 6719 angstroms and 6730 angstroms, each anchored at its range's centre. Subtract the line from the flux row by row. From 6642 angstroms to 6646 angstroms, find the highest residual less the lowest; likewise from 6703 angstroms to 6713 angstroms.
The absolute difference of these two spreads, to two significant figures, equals 1.3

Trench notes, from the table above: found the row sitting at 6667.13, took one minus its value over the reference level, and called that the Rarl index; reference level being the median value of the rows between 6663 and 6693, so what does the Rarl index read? 0.031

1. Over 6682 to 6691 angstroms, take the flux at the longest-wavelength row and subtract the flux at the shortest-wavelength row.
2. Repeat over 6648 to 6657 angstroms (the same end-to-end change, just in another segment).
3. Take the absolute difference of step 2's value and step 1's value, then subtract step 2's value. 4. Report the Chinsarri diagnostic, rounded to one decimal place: -1.0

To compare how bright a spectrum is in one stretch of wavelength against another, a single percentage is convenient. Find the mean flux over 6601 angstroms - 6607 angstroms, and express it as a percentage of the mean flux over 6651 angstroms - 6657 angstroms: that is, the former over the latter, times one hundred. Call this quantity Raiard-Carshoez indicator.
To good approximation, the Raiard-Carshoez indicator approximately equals 112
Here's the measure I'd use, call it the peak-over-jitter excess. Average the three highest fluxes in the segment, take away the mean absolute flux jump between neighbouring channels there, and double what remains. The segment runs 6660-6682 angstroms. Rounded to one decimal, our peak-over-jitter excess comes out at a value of 27.3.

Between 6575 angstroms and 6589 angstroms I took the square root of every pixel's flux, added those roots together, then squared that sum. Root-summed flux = 1146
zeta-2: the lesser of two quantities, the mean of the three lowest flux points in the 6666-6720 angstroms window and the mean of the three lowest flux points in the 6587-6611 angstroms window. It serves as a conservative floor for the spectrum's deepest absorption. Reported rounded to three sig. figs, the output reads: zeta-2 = 12.9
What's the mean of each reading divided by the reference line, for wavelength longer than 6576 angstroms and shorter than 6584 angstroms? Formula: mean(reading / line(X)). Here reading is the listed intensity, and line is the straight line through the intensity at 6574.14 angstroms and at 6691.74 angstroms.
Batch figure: 1.04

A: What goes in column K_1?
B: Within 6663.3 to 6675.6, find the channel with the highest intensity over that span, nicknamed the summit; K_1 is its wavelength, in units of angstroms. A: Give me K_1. 6665.60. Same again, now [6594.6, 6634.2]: 6622.76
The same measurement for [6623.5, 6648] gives 6628.86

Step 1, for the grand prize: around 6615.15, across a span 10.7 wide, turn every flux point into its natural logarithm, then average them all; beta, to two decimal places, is 2.60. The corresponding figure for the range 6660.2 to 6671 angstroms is 2.61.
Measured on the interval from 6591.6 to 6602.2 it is 2.62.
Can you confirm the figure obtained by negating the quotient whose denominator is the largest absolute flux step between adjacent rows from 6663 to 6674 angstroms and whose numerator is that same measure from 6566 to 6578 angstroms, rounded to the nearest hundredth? -1.95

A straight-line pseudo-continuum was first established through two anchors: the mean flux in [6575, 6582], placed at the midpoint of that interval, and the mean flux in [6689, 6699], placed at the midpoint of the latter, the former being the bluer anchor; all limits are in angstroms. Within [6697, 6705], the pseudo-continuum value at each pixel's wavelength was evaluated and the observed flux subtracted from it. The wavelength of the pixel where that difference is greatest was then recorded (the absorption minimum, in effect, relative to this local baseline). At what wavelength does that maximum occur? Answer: 6700.99 angstroms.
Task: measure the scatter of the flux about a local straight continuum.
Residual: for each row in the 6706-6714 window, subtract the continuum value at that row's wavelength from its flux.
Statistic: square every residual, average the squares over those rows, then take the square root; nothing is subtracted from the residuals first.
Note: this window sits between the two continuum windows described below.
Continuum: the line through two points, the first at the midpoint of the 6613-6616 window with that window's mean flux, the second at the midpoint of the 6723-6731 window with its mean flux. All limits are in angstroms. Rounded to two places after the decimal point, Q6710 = 0.46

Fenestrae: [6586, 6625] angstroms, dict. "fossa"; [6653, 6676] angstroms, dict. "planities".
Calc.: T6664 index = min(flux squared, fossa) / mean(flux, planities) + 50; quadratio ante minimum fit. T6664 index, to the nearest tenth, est 62.1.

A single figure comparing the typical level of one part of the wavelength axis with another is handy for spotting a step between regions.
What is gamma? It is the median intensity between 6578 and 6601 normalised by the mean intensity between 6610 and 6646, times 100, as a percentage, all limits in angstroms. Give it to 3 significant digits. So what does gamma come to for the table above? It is 109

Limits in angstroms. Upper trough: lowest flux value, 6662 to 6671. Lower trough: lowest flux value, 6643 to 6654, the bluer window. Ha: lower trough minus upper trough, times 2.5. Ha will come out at -7.4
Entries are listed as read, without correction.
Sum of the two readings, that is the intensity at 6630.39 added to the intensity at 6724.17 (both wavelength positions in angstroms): 28.2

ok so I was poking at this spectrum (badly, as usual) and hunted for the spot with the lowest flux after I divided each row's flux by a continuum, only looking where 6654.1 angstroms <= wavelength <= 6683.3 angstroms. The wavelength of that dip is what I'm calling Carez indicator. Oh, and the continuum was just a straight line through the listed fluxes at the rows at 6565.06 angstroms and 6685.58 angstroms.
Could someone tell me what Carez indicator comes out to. 6654.86 angstroms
